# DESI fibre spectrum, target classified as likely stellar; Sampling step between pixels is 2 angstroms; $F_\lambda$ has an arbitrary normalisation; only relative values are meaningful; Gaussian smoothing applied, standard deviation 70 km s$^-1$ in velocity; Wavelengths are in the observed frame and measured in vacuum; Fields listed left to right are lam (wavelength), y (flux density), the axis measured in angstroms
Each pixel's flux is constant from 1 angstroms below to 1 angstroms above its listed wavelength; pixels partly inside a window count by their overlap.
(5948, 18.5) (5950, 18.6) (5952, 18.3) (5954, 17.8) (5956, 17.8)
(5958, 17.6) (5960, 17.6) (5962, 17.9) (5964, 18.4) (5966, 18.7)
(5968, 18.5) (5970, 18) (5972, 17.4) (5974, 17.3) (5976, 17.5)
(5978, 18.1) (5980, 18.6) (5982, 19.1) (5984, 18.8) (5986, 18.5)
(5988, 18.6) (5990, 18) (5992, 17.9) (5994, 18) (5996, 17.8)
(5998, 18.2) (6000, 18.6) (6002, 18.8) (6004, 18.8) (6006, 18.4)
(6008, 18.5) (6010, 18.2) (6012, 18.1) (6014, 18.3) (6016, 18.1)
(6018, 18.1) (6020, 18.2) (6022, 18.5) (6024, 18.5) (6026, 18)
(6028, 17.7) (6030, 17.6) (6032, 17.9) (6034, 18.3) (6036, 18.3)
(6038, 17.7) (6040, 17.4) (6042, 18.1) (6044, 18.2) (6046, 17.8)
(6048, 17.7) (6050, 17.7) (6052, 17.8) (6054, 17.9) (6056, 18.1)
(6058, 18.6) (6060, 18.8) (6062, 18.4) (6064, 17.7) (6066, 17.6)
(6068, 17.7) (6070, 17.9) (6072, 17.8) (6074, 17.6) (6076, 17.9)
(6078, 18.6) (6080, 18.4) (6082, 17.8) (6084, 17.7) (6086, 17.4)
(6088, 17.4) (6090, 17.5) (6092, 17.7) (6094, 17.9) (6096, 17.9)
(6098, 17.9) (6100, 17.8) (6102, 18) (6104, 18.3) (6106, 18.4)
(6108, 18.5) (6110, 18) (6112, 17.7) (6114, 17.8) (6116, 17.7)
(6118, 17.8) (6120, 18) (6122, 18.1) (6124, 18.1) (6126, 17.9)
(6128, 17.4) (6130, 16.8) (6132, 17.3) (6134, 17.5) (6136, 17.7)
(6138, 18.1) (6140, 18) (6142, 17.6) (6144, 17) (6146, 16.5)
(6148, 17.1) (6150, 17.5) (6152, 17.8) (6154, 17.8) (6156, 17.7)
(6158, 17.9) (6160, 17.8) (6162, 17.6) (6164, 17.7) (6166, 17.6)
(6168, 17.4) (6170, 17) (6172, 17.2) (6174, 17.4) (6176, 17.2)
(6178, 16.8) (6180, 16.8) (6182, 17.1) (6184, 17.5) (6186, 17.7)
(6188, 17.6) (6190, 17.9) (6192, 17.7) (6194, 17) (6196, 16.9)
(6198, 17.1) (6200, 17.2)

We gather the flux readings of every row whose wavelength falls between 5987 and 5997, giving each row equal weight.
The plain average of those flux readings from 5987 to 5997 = 18.1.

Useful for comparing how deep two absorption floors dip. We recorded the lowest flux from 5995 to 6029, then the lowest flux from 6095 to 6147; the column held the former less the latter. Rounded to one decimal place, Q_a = 1.2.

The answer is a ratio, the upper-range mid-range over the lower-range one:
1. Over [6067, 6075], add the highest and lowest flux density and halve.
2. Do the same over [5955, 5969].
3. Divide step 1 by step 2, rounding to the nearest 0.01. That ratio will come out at 0.98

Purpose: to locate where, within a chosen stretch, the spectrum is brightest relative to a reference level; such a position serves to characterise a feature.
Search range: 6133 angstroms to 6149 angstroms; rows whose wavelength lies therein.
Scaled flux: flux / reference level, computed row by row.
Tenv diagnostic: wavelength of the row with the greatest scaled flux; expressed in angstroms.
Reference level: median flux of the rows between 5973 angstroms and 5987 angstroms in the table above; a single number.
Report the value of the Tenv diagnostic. 6138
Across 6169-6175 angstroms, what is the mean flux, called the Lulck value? 17.2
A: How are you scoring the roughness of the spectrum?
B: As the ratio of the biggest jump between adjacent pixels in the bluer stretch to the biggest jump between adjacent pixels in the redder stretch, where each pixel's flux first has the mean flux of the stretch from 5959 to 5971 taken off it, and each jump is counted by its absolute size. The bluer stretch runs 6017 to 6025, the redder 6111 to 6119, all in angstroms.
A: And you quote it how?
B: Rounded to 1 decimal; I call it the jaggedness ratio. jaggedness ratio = 3.0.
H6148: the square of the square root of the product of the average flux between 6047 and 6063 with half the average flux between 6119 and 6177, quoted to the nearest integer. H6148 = 159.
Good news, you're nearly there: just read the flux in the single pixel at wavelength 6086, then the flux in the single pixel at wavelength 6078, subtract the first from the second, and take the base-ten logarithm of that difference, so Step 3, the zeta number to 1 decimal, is 0.1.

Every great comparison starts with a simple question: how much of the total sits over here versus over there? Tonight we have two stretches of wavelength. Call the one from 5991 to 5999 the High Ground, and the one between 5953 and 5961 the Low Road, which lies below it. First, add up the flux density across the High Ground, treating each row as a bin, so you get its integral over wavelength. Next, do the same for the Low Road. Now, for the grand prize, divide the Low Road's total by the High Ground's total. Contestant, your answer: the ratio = 0.98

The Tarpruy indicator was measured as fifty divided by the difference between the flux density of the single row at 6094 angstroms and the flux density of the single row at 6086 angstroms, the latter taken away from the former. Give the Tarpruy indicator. 100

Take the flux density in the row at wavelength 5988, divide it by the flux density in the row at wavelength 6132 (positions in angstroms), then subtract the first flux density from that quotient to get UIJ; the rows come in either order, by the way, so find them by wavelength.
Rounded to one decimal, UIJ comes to -17.5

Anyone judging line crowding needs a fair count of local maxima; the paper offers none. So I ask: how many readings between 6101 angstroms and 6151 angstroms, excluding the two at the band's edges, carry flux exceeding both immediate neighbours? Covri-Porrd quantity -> 3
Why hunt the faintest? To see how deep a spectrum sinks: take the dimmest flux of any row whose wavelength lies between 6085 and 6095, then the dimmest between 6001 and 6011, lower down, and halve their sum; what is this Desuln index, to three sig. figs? 17.8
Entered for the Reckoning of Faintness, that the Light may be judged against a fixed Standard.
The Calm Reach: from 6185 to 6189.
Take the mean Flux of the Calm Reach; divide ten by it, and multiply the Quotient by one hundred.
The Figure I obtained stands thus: 56.7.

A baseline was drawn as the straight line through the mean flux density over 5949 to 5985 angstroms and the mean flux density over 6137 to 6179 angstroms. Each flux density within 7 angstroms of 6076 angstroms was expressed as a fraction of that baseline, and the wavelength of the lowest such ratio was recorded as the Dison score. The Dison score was 6074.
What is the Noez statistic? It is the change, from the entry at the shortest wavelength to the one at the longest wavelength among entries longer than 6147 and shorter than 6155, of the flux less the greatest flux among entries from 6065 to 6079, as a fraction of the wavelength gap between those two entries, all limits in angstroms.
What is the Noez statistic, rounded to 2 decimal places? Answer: 0.12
